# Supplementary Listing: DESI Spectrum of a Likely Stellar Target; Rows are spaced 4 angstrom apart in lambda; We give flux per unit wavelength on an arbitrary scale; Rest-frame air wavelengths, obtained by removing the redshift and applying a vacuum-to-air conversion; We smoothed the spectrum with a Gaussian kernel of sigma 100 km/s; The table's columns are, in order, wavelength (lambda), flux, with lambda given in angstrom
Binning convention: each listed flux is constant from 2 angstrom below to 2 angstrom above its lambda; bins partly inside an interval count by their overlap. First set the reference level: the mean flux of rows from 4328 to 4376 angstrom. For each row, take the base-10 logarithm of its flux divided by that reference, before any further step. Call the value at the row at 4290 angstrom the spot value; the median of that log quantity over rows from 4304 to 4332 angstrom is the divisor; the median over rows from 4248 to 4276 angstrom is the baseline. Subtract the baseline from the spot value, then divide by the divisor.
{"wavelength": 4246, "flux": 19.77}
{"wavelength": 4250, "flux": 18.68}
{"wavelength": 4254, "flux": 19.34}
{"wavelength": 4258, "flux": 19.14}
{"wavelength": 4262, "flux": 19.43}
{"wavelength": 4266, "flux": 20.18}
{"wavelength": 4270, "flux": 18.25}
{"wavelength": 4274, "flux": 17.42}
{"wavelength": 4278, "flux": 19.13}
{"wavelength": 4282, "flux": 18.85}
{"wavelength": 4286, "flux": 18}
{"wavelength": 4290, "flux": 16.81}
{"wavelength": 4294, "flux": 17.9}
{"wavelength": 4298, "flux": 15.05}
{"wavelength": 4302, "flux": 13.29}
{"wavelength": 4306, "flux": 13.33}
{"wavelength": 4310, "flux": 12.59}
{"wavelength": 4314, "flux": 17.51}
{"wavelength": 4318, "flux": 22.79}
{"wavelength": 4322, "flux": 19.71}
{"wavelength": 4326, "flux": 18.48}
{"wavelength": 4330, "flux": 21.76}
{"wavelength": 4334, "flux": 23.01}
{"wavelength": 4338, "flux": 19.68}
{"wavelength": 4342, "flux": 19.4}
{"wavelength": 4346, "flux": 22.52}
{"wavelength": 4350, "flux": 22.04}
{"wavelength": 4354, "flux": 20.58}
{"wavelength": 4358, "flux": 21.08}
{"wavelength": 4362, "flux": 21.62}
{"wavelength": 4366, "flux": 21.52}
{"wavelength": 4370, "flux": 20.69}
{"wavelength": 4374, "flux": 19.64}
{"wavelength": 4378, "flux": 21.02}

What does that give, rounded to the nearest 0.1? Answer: 1.0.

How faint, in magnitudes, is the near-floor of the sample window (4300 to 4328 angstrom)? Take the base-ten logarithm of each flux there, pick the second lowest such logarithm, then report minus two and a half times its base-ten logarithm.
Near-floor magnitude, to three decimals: -0.126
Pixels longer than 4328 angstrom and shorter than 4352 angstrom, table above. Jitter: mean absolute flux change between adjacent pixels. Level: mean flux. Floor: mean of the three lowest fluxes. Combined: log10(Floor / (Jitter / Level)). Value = 2.4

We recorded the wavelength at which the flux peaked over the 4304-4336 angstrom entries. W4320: 4334 angstrom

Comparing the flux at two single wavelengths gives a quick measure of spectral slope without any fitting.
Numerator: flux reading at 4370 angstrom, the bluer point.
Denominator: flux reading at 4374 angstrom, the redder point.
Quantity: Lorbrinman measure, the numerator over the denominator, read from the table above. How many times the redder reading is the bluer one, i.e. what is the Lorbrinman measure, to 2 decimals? 1.05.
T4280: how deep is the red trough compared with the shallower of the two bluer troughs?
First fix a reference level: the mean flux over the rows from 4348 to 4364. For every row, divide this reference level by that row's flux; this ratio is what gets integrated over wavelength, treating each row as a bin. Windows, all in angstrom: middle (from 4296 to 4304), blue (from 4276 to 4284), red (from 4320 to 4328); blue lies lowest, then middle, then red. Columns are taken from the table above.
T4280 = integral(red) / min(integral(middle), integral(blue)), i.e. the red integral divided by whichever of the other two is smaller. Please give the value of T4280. 1.00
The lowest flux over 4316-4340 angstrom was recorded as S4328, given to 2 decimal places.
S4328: 18.48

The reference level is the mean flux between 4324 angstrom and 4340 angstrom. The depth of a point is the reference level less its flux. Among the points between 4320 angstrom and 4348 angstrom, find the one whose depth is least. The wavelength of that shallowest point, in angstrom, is 4334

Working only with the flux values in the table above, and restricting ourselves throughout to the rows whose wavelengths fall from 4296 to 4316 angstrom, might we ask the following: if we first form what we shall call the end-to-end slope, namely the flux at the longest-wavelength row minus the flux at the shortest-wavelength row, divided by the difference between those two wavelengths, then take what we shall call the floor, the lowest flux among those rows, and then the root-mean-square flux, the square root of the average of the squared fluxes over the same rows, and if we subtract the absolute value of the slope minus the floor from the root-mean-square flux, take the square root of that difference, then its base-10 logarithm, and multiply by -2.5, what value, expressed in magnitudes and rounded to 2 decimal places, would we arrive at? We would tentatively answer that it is -0.38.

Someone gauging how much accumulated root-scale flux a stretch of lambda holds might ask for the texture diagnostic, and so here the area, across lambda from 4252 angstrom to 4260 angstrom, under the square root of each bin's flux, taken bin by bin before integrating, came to 35.1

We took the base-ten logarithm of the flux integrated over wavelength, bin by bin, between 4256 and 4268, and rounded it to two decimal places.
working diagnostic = 2.37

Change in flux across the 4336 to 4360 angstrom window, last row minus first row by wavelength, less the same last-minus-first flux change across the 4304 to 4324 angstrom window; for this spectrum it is -5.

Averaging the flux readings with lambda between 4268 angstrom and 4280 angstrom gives 18.3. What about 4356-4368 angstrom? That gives 21.4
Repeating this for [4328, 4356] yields 21.3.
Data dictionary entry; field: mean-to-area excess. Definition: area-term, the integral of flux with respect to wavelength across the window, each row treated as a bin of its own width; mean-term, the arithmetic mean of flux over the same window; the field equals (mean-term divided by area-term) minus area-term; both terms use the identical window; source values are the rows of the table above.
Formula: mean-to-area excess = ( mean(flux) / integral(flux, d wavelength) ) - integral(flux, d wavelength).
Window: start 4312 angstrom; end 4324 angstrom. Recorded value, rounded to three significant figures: -240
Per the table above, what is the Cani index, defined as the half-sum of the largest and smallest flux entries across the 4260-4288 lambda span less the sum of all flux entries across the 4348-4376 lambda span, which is -128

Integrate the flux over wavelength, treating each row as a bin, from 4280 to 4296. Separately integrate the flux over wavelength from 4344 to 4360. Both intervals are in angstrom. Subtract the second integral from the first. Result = -59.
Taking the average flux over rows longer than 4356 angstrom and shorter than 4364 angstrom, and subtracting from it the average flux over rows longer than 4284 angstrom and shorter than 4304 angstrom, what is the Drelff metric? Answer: 5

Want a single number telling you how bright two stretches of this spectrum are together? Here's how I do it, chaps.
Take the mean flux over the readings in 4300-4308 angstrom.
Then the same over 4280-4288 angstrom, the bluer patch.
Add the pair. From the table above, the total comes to 32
